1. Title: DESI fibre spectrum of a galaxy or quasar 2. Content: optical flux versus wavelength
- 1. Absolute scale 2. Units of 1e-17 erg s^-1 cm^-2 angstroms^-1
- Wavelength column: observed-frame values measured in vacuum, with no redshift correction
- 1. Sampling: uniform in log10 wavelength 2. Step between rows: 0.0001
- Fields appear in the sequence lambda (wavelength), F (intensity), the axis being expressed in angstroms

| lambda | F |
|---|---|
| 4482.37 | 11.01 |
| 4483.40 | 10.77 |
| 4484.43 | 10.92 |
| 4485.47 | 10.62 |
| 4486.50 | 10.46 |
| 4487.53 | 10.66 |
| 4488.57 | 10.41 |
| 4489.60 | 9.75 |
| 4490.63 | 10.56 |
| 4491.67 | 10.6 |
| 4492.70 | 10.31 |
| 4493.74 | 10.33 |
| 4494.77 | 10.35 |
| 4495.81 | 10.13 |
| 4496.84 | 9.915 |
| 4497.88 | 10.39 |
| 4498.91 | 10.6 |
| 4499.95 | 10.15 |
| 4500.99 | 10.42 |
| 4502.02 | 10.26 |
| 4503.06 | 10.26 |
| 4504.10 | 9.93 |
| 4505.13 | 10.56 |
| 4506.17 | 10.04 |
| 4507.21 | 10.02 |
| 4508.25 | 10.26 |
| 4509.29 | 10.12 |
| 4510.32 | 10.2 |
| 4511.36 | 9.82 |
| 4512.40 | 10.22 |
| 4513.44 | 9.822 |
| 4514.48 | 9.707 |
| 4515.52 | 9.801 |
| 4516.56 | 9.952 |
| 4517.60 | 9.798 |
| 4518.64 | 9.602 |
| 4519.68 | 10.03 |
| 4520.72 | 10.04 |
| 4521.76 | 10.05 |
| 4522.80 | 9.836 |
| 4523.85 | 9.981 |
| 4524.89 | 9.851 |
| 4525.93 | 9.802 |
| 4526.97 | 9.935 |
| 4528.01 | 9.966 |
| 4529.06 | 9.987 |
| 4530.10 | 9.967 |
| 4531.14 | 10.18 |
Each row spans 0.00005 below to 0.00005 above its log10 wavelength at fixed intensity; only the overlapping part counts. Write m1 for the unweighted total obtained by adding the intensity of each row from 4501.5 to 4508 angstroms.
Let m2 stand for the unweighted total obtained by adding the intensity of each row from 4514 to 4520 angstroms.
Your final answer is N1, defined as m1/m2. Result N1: 1.04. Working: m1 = 61.1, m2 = 58.89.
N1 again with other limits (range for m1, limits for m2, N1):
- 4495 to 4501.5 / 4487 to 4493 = 0.99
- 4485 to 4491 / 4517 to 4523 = 1.05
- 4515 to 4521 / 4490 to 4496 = 0.95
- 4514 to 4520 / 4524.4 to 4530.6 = 0.99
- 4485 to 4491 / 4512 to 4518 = 1.05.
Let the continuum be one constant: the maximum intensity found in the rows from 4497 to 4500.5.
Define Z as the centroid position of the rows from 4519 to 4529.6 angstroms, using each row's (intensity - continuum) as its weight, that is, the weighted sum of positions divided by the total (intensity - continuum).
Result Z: 4524.5 angstroms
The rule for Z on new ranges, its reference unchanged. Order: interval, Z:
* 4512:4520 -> 4516.2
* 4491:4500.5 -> 4496.3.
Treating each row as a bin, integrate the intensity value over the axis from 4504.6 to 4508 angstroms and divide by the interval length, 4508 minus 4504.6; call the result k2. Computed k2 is 10.2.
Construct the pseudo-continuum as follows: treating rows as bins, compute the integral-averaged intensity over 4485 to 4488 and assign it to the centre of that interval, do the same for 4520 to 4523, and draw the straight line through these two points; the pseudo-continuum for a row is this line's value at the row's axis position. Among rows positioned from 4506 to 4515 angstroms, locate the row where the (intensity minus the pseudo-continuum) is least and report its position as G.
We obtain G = 4514.48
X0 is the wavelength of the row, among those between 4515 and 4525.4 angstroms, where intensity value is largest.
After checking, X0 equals 4521.76 angstroms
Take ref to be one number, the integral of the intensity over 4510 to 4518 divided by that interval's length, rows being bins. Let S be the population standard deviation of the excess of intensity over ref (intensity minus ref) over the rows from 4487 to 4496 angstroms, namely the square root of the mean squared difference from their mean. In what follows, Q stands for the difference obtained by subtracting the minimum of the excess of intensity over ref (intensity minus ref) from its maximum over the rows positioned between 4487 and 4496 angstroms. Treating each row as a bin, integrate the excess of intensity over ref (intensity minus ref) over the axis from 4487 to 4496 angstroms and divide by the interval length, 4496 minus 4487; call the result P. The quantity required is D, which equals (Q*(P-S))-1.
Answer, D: -0.83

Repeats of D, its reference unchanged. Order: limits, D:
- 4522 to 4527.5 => -1.01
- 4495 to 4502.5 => -0.89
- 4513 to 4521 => -1.09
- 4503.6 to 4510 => -0.97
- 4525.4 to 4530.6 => -1.01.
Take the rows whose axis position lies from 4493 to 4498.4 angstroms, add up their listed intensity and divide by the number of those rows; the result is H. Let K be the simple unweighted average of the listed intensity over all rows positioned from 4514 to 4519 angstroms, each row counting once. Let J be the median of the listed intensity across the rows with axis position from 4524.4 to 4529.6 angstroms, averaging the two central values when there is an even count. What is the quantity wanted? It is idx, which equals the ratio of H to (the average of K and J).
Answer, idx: 1.04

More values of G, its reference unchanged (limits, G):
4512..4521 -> 4518.64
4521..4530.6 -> 4522.80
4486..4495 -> 4489.60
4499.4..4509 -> 4504.10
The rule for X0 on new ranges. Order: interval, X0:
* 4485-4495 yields 4487.53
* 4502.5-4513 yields 4505.13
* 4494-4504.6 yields 4498.91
